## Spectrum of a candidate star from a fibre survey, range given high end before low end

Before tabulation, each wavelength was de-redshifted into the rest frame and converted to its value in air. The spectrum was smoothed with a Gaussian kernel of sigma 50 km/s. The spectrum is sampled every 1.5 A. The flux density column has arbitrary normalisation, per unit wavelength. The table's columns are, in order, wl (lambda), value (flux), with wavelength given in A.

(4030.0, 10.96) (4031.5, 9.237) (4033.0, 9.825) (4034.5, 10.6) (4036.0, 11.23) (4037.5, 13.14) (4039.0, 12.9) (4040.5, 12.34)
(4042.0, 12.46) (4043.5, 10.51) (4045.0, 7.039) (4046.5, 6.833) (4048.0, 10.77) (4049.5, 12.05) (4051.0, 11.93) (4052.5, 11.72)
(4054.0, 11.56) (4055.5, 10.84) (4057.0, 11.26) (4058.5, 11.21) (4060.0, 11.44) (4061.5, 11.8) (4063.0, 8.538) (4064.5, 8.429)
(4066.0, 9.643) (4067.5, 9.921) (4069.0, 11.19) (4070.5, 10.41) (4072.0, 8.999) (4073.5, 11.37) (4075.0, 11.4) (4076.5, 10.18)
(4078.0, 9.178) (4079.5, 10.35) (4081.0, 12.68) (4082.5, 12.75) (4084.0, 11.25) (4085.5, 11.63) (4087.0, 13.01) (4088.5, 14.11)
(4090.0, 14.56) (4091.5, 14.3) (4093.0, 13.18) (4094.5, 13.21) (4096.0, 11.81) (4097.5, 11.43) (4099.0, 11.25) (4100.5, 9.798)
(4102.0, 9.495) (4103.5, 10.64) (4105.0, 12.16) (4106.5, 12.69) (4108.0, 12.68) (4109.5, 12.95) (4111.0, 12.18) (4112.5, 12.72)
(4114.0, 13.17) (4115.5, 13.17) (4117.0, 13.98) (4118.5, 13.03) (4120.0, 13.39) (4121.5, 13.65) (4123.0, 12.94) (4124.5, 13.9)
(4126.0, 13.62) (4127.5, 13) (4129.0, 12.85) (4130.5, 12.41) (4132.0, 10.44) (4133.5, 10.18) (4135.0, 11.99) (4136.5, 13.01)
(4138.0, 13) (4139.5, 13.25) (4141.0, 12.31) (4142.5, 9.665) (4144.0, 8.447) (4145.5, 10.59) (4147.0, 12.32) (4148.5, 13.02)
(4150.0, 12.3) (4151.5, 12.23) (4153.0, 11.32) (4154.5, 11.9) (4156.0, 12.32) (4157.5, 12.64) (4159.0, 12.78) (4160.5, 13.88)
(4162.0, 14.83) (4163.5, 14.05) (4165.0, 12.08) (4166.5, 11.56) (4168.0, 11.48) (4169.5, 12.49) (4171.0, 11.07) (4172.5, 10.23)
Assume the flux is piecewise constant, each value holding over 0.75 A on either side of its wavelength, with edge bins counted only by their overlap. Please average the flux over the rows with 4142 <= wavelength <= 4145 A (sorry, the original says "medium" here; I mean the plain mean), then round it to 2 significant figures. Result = 9.1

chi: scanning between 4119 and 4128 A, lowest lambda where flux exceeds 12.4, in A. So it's 4120.0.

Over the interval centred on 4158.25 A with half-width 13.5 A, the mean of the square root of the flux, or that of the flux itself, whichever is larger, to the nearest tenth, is 12.4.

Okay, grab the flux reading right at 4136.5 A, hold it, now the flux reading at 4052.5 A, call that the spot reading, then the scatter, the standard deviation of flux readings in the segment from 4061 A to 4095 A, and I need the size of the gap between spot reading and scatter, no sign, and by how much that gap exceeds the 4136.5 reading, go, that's -3.1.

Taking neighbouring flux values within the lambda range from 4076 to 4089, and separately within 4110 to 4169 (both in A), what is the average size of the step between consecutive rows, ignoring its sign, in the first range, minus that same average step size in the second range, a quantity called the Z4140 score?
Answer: 0.3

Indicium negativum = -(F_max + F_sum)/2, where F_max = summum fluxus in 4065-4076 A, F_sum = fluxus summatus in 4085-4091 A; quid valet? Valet -32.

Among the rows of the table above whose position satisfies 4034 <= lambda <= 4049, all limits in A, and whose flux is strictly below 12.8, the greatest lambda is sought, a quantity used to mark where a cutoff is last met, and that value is 4048.0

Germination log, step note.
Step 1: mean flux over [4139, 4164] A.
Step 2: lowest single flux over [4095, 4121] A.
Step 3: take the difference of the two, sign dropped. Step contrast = 2.7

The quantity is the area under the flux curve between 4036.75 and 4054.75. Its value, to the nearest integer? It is 200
